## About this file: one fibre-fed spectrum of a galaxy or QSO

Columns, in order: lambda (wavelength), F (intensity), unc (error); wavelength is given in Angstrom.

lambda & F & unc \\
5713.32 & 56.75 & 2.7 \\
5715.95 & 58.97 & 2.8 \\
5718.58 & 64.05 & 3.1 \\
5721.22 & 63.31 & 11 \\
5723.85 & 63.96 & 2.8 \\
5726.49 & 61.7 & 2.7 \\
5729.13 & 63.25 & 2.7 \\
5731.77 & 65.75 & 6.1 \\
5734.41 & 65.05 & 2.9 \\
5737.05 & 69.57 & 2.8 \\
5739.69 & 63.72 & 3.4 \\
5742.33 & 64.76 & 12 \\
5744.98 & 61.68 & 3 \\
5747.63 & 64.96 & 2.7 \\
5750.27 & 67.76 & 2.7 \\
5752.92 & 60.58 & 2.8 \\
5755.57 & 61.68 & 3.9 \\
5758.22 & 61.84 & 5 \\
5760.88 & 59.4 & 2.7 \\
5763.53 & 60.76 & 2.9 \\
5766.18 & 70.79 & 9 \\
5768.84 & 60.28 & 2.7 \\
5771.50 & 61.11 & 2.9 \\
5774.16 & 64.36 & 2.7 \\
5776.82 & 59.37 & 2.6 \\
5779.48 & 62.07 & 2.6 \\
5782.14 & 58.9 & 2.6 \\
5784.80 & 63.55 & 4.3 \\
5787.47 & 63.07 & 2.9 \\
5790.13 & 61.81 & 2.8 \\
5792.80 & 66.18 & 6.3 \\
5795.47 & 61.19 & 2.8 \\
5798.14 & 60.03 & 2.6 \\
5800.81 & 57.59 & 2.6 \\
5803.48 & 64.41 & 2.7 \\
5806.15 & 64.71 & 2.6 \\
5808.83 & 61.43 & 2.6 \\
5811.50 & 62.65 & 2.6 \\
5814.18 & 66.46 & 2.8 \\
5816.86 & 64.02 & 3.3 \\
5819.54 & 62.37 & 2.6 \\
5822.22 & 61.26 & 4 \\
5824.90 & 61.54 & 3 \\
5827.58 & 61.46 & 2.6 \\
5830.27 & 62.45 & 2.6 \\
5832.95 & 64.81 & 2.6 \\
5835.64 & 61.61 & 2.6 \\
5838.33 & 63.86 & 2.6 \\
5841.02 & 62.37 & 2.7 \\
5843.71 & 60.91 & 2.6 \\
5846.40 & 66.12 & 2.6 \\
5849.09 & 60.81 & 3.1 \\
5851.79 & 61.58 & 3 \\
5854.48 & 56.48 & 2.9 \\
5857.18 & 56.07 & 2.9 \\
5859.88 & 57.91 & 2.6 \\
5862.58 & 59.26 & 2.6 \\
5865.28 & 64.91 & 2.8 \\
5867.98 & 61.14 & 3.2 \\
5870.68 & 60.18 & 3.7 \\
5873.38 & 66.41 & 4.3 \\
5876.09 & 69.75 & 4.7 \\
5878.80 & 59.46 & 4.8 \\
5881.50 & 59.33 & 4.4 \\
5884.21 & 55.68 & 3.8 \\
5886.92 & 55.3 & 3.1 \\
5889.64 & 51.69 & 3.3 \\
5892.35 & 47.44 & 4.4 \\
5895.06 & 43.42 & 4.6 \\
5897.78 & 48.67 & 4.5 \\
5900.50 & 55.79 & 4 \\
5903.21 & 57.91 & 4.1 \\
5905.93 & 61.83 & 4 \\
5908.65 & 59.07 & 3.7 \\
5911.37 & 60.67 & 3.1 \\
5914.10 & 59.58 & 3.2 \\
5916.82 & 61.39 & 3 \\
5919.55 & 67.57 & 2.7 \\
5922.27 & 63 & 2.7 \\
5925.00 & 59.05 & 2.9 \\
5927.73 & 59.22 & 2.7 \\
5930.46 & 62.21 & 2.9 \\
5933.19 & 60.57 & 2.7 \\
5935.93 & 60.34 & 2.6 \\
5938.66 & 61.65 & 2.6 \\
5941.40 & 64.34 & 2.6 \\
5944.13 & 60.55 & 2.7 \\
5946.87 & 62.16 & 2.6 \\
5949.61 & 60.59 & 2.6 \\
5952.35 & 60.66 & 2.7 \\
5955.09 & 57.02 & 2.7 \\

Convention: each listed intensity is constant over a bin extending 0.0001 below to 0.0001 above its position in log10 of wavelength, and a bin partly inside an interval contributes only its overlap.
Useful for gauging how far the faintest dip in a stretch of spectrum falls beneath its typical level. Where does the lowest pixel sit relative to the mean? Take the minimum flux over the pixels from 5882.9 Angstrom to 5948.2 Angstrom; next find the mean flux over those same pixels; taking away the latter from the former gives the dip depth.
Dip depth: -15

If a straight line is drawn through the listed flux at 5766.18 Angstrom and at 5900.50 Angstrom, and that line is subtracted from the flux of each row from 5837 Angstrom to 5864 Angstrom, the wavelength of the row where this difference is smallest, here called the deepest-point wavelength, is 5857.18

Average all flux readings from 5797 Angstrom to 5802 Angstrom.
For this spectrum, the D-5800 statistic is 58.8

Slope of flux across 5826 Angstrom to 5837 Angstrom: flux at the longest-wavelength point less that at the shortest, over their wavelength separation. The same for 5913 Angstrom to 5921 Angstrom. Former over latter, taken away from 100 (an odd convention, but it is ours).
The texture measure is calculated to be 100.0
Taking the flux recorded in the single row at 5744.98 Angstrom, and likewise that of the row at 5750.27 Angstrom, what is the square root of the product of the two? 65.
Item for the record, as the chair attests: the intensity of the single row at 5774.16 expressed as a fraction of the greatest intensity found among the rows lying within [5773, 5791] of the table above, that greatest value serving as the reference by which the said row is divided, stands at 1.00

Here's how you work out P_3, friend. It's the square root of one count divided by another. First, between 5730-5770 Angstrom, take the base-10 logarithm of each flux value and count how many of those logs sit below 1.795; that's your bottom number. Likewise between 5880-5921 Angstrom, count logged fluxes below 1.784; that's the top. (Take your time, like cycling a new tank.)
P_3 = 1.31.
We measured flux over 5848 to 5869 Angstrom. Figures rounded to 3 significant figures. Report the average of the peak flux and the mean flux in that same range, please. 62.3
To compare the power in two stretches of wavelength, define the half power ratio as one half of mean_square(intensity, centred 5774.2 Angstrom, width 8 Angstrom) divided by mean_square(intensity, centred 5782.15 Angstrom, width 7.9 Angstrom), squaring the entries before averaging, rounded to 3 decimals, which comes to 0.502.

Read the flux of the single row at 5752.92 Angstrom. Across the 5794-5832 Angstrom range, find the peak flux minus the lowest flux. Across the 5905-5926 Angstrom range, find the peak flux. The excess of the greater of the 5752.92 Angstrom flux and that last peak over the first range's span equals 58.7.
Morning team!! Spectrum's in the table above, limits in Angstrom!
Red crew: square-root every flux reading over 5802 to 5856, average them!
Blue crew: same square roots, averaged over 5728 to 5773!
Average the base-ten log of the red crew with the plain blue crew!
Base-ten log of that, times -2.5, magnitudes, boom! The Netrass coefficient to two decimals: -1.62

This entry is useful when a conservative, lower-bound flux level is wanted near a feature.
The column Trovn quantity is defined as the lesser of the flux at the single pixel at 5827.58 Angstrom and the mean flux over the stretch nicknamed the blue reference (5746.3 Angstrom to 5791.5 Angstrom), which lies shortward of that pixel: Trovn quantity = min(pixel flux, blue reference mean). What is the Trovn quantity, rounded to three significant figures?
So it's 61.5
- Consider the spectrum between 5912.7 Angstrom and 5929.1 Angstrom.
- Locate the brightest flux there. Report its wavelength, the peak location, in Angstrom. 5919.55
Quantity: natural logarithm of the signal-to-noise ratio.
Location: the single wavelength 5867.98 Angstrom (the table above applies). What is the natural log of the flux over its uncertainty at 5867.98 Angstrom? 2.95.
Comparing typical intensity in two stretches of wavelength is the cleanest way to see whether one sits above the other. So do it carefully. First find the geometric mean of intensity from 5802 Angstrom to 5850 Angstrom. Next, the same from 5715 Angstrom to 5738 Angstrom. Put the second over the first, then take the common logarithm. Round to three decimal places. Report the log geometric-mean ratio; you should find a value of 0.007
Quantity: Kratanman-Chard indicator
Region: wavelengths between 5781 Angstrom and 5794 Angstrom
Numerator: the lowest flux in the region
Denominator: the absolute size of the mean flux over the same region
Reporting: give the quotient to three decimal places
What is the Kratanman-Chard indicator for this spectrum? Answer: 0.939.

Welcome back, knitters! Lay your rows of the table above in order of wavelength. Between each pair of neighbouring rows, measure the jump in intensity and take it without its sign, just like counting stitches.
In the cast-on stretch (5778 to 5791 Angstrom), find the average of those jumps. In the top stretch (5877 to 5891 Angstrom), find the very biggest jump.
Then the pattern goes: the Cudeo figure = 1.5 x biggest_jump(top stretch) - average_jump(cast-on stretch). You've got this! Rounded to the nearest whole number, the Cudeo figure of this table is 3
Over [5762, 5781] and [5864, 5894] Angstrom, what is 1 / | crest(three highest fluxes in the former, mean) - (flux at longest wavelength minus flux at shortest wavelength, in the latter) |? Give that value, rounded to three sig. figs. 0.0120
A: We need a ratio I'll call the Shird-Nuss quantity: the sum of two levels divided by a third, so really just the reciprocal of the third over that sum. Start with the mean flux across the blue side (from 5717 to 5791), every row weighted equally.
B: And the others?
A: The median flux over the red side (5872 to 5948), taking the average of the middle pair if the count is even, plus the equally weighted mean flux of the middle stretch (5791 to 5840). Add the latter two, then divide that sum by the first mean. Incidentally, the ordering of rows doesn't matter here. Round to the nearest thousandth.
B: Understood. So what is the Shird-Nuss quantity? 1.941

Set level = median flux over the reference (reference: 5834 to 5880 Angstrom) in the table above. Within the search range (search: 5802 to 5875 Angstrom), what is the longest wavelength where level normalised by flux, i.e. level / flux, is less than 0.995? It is 5873.38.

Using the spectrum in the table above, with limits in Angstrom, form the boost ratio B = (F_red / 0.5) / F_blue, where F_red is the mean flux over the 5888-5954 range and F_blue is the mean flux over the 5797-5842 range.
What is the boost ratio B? 1.88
